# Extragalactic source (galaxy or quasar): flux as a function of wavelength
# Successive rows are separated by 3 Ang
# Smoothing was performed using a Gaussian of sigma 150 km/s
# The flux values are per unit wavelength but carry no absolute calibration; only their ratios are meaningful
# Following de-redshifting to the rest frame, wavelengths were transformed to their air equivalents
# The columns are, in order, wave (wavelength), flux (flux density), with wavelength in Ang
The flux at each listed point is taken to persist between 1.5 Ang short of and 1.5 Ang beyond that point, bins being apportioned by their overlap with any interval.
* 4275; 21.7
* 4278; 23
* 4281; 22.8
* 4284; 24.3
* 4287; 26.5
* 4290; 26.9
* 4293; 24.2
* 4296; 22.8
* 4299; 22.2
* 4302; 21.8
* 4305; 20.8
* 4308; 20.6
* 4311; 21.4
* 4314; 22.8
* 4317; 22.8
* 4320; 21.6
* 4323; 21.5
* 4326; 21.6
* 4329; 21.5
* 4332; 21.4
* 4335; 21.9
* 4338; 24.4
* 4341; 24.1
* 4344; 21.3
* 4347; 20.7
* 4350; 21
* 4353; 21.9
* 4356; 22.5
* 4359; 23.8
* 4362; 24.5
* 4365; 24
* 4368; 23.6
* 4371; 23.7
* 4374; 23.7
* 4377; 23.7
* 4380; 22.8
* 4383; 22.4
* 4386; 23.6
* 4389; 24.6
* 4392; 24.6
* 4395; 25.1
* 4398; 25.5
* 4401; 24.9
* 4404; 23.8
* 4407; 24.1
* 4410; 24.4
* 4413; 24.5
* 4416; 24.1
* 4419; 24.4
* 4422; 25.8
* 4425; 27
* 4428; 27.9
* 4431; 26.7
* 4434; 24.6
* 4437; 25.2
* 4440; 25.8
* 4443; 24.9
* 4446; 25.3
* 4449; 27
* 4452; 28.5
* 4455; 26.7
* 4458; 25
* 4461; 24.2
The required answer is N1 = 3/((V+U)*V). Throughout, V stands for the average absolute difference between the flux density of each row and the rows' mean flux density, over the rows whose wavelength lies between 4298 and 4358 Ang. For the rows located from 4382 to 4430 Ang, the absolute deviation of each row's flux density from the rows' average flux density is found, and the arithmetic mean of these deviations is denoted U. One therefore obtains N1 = 2.4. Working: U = 0.93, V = 0.7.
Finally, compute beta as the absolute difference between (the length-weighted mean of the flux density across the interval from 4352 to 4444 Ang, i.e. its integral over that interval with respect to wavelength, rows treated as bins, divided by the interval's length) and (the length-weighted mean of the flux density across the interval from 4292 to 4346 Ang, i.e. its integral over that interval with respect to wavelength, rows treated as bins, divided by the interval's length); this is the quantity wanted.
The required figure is 2.3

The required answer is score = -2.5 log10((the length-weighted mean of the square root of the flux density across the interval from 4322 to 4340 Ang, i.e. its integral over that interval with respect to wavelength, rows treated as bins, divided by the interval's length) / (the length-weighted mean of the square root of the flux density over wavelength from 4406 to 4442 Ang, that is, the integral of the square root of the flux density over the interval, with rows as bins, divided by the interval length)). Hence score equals 0.07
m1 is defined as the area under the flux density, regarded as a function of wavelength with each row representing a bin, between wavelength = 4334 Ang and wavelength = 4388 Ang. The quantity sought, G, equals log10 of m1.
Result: 3.09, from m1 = 1242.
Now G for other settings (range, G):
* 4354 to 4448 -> 3.36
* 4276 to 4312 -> 2.92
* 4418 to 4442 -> 2.79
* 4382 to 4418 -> 2.94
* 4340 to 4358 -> 2.60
